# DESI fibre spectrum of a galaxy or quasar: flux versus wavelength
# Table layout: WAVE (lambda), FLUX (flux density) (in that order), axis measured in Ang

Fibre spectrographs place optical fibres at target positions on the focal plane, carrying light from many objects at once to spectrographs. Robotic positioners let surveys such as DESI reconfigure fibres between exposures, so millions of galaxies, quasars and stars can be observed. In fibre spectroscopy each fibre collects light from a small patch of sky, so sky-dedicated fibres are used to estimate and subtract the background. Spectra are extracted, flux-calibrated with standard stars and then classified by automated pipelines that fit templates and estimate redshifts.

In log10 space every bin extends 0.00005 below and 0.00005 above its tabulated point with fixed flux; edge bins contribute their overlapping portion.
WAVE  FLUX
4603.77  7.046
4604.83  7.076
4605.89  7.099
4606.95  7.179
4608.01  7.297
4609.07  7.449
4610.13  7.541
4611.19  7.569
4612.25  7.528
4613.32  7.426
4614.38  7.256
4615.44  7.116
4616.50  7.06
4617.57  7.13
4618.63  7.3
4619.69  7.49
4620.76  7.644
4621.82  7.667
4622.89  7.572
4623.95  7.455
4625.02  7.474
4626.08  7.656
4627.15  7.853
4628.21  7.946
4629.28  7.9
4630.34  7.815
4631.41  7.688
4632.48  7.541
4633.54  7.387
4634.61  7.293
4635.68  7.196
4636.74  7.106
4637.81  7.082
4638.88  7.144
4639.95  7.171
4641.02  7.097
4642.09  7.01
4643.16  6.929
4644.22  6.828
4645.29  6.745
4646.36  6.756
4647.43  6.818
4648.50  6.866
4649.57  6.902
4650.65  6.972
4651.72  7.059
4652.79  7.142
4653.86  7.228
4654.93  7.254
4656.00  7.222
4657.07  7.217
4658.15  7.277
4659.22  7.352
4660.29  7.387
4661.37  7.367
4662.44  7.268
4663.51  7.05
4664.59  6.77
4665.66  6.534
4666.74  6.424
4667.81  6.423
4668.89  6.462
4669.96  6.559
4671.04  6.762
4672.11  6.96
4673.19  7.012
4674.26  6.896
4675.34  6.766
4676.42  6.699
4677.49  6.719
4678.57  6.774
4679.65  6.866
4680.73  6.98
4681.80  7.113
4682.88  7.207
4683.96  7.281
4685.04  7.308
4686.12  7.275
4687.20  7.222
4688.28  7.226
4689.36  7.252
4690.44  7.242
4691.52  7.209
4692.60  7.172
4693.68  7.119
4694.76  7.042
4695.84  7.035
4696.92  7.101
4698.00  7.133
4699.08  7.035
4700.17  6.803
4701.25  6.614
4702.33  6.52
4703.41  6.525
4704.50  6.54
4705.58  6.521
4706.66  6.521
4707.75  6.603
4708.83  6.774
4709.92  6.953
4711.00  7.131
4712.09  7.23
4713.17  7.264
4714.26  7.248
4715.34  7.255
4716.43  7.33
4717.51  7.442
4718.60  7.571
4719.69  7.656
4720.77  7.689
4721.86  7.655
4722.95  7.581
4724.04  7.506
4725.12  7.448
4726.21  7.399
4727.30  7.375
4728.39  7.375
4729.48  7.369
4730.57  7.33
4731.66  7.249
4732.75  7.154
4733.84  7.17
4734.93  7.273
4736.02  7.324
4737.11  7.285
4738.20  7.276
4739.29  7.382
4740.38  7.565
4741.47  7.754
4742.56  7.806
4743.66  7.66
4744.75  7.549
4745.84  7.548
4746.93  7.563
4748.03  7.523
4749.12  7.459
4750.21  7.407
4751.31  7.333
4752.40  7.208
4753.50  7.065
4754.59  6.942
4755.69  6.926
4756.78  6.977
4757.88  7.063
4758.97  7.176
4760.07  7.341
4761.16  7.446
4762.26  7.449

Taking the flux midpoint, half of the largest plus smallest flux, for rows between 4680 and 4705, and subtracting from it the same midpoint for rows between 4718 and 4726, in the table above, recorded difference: -0.7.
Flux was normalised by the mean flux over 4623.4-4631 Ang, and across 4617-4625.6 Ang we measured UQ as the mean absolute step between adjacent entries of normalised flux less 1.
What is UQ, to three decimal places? 0.014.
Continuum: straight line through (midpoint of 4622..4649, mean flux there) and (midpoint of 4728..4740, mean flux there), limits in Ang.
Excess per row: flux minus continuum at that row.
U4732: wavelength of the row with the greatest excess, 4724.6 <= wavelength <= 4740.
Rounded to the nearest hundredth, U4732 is 4725.12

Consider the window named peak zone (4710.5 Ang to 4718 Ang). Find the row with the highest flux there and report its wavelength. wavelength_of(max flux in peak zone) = 4717.51 Ang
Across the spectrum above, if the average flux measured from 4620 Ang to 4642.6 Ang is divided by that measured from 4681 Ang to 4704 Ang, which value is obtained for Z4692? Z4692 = 1.06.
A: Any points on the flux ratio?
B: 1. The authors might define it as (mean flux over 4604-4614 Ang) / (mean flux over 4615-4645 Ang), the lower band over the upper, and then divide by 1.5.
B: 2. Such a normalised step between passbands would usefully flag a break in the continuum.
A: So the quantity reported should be 0.664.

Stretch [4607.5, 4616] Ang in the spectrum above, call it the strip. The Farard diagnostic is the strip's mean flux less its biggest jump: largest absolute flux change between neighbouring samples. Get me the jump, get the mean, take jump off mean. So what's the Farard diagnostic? 7.23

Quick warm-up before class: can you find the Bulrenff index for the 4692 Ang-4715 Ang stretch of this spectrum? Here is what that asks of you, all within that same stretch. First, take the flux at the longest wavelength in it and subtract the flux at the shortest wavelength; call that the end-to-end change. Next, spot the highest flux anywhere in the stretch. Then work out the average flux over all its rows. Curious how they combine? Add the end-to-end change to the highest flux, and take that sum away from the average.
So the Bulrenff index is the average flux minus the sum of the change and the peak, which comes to -0.4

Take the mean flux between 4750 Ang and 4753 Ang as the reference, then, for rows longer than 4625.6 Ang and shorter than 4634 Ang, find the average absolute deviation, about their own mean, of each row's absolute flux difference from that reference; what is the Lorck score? 0.16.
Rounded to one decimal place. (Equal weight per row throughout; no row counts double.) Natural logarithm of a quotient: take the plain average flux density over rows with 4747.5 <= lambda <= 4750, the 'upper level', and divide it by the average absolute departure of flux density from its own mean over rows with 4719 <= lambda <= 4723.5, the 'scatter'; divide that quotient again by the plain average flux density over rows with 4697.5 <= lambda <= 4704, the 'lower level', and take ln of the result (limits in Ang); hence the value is 3.5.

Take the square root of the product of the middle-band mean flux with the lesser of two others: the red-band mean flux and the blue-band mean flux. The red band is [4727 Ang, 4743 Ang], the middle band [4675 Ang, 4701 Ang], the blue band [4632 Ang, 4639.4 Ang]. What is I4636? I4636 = 7.16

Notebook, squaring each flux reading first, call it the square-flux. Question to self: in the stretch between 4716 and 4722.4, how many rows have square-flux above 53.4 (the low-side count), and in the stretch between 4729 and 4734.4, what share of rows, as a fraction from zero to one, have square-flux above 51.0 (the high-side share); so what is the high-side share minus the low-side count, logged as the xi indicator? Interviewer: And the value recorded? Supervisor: -5.0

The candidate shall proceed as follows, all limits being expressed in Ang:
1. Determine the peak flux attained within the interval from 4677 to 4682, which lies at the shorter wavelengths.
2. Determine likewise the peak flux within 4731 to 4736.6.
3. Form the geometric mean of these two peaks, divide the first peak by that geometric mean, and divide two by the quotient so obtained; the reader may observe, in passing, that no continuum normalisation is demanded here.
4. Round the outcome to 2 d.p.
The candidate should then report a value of 2.03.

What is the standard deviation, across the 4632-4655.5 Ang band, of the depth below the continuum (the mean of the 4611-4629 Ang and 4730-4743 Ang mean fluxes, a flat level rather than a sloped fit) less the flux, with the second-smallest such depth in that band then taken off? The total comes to 0.16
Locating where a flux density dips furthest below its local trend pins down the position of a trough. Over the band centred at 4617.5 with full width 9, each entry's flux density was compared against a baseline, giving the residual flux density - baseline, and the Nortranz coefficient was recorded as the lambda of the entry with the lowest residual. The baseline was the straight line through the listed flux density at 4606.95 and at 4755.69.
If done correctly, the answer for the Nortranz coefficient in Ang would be 4616.50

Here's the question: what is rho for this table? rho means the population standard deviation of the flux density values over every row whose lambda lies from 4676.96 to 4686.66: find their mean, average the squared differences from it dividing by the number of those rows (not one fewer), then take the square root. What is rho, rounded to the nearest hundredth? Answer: 0.22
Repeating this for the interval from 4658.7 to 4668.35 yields 0.39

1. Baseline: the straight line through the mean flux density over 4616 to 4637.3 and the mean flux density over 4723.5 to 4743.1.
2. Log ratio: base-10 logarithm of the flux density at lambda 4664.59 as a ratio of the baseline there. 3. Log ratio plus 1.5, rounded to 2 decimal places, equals 1.46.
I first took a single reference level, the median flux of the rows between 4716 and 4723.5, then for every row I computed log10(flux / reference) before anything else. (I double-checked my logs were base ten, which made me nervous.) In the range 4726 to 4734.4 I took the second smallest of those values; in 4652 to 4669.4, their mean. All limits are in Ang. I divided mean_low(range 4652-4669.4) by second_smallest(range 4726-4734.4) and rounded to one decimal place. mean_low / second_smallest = 1.4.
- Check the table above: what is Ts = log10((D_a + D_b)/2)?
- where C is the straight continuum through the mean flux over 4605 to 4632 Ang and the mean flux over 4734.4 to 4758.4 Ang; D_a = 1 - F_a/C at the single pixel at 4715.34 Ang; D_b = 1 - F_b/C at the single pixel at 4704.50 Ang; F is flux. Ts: -1.17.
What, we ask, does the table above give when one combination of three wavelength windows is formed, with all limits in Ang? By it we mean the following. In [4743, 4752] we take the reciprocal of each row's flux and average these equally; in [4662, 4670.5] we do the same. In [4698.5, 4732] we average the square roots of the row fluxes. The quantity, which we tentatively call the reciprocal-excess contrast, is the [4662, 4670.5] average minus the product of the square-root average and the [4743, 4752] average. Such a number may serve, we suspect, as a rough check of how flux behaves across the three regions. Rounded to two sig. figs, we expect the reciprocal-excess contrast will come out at -0.21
